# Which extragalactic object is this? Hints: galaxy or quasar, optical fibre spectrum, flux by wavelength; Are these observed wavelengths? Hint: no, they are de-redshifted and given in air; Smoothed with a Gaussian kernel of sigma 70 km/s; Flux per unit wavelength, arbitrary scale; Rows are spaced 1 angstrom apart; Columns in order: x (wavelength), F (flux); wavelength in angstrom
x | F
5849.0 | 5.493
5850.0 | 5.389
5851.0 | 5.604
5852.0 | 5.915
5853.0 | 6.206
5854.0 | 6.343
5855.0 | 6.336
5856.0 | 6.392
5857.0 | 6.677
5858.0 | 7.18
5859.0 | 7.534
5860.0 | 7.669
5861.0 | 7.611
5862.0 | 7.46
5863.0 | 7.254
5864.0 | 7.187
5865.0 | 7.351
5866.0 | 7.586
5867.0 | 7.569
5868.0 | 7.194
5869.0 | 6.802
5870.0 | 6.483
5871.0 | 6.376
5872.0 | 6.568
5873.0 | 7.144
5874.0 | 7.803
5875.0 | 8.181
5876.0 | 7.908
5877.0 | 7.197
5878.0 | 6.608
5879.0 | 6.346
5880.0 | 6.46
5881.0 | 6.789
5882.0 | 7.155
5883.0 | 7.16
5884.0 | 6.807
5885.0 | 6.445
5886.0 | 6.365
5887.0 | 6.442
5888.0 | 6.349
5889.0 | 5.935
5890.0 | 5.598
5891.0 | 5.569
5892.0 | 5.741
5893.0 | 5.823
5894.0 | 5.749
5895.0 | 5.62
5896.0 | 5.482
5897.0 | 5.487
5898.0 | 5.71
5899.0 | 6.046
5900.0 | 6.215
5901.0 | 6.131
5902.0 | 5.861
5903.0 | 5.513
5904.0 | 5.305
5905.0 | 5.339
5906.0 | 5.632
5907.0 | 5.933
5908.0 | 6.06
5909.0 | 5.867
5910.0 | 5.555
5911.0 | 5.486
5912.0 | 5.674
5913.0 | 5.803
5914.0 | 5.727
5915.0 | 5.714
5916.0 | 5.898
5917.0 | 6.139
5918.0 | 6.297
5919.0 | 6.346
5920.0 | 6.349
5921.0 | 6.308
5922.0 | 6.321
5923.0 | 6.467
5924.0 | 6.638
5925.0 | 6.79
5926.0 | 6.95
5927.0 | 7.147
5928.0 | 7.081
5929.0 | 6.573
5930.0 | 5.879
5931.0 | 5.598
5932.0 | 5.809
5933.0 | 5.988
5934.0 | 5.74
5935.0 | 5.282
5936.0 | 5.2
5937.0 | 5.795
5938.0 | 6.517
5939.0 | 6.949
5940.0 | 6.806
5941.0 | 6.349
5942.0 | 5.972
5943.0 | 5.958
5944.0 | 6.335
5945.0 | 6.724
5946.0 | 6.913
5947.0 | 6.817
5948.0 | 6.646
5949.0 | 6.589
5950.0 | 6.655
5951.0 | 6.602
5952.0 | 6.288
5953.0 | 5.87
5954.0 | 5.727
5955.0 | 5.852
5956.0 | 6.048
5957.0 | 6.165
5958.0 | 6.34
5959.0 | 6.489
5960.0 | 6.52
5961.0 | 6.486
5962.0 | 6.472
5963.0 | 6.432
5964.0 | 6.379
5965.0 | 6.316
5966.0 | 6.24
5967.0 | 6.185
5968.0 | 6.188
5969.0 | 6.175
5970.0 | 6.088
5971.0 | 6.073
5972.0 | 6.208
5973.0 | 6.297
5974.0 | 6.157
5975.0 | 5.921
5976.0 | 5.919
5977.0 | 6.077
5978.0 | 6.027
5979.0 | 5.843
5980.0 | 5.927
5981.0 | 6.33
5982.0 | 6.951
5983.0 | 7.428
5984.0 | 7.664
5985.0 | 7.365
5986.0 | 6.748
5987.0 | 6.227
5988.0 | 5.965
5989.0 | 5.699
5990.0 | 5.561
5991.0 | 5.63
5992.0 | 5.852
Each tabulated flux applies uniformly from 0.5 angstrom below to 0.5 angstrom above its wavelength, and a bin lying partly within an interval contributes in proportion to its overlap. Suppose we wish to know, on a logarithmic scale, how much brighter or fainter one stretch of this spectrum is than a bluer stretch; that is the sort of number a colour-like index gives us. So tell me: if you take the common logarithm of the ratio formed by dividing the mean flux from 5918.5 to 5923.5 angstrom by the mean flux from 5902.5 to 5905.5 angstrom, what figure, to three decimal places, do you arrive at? 0.072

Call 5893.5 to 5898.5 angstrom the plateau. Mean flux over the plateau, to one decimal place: 5.6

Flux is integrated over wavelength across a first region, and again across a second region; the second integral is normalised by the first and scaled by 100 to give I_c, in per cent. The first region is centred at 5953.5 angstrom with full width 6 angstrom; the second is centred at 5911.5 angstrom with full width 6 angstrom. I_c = 94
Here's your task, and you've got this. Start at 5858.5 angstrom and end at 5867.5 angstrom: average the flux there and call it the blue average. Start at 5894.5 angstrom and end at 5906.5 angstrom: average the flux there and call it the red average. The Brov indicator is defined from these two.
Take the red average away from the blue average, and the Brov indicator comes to 1.8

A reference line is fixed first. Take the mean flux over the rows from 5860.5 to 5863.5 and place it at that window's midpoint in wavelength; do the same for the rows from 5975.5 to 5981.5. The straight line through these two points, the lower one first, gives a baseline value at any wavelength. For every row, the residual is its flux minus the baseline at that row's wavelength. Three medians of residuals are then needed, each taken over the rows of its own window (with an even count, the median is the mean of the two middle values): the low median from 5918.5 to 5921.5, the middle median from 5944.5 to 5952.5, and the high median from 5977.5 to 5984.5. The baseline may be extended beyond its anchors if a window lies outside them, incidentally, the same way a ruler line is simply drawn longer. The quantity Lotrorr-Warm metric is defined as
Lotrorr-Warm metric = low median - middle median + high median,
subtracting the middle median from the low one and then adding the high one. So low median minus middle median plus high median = -0.3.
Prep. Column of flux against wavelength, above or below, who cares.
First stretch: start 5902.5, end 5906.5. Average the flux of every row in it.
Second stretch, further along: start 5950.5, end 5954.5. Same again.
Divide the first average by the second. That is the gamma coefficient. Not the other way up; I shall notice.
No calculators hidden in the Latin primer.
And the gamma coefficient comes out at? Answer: 0.89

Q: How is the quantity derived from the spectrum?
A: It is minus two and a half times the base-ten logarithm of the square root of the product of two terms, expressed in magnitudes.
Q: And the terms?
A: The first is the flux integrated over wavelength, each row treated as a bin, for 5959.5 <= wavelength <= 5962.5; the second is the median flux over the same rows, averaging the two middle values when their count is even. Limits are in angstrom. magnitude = -2.63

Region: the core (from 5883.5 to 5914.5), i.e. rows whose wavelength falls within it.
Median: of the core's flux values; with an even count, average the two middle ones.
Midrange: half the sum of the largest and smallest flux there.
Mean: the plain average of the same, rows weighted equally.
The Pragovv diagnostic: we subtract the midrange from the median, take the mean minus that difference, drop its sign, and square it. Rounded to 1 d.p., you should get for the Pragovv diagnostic 37.9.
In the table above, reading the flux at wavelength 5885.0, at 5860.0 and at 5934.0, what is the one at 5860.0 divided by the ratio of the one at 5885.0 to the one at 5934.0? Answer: 6.8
